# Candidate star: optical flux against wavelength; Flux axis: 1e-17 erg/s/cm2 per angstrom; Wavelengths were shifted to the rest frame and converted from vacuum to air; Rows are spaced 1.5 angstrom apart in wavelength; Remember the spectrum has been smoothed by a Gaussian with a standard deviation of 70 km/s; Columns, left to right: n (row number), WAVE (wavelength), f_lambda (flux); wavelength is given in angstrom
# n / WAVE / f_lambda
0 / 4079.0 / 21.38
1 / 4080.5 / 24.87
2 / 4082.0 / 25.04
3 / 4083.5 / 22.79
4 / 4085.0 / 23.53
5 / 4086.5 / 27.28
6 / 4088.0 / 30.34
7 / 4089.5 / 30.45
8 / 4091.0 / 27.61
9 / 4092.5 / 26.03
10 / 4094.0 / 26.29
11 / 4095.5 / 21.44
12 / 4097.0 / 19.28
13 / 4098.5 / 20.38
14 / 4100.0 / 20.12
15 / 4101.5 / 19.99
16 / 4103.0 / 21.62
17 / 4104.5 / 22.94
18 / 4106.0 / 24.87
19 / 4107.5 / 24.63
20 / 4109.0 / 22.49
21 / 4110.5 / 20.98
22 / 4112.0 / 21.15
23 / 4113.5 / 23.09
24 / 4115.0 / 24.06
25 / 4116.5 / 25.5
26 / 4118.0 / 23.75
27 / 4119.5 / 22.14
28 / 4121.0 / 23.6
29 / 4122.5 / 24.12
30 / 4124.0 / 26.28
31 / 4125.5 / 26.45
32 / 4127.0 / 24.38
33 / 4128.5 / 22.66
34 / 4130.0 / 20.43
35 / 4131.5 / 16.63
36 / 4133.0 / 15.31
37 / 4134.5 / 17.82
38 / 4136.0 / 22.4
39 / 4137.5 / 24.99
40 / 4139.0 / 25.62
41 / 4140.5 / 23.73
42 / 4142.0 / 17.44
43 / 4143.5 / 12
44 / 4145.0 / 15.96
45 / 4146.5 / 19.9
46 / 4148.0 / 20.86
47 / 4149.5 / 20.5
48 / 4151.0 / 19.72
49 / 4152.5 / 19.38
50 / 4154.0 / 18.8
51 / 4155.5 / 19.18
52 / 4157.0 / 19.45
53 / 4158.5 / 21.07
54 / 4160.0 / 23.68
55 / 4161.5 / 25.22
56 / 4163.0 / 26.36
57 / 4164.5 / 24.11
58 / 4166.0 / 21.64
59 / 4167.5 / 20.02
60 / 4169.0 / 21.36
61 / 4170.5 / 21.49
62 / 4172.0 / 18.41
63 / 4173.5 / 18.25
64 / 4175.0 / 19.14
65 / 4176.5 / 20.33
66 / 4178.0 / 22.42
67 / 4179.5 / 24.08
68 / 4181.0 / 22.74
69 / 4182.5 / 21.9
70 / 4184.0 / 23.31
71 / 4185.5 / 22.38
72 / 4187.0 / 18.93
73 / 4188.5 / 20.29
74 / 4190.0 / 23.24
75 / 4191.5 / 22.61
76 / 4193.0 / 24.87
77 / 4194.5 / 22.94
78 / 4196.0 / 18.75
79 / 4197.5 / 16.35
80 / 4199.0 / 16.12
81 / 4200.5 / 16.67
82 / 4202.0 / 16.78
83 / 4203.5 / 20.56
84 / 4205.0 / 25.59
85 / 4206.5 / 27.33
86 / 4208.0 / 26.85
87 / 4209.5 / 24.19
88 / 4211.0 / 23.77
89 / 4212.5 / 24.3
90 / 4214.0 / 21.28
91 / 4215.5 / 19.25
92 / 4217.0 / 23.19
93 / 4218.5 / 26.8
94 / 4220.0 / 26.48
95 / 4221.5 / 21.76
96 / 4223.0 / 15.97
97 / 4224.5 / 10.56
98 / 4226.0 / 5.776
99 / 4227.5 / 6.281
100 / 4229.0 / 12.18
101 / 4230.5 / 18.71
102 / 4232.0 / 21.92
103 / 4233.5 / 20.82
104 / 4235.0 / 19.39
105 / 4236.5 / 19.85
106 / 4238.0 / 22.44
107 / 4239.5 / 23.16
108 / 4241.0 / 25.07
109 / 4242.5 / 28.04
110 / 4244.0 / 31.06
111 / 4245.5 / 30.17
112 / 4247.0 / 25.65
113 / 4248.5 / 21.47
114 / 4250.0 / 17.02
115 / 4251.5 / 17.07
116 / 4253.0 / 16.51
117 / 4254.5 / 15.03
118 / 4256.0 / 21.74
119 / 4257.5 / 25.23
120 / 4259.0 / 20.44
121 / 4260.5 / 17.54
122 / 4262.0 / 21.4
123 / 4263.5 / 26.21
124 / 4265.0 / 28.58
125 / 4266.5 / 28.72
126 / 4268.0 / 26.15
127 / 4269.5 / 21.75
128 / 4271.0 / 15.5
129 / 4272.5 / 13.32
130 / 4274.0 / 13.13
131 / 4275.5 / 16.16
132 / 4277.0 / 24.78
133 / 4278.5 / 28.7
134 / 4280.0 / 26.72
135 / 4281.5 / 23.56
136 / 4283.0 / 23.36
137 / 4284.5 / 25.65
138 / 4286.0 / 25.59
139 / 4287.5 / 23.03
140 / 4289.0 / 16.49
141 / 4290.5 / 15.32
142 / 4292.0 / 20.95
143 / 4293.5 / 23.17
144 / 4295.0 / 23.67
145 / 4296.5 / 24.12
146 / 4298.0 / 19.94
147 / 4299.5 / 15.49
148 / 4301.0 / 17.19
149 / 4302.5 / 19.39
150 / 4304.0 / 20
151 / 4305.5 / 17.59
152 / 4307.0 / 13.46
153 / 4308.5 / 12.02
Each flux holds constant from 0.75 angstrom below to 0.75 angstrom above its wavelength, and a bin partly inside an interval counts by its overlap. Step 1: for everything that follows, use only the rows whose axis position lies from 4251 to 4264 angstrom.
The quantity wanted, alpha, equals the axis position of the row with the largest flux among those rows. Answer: 4263.5 angstrom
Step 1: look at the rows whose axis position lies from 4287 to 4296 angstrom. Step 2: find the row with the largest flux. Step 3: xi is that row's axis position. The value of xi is 4295.0 angstrom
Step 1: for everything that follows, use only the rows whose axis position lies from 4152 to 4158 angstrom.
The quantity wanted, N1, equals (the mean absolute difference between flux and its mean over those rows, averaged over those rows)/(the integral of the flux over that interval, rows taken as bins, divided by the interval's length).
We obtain 0.011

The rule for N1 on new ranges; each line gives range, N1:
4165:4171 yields 0.026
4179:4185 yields 0.030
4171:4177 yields 0.037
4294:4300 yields 0.146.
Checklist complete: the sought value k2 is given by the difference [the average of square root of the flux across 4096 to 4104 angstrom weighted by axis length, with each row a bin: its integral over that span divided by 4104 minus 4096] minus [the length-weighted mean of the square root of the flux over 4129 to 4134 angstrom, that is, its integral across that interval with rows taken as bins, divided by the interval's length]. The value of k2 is 0.3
